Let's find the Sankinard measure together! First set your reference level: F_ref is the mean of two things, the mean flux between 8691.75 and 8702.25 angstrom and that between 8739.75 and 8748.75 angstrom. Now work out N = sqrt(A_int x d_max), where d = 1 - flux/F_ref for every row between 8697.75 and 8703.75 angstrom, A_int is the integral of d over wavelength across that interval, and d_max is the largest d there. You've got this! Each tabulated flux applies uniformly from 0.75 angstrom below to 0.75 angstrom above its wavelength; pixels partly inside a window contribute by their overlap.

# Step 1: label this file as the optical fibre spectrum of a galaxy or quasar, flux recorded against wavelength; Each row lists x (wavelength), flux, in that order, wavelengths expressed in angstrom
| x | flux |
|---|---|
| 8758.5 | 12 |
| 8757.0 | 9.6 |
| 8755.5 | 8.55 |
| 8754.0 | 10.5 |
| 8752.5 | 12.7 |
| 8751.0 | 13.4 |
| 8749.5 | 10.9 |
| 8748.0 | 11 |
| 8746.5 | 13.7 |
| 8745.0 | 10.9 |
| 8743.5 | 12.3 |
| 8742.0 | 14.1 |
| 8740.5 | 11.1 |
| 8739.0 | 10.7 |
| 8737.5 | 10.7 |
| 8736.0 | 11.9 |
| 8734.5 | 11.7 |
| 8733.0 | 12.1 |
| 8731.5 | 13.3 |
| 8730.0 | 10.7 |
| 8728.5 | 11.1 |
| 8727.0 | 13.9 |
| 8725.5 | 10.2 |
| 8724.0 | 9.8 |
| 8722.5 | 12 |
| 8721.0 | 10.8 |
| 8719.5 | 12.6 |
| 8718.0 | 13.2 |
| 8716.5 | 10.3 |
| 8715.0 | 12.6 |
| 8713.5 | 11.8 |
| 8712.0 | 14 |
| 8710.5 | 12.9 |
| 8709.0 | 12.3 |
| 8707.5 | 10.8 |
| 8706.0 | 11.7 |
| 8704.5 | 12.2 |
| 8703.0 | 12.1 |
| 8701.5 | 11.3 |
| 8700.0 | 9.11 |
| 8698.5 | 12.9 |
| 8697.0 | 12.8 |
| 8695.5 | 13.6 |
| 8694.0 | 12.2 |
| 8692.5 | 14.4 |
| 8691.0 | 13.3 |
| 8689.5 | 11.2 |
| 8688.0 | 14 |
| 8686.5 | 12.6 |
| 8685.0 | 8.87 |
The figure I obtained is 0.34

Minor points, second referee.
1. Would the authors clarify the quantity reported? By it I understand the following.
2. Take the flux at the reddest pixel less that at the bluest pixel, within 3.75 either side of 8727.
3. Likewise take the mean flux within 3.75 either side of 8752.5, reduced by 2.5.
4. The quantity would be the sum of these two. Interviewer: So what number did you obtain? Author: 10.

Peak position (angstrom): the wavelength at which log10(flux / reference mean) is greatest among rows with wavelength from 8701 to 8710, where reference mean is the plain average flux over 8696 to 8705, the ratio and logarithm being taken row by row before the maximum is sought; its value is 8709.0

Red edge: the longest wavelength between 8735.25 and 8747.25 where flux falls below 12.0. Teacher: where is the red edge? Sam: 8745.0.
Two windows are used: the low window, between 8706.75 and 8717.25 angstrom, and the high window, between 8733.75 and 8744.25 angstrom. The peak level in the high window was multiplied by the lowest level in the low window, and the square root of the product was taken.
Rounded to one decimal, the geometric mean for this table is 12.1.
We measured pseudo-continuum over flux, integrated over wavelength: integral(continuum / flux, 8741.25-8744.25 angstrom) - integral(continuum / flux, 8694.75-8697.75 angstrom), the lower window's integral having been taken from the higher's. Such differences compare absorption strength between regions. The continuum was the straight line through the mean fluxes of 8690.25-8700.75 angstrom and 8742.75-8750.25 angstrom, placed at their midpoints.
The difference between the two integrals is -0.17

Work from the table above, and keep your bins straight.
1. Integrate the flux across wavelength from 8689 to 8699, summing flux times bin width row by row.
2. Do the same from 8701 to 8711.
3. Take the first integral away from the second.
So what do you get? -11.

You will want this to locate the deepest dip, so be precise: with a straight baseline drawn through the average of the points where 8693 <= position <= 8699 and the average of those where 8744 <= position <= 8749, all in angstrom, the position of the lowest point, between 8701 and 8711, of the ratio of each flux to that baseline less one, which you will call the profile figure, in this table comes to 8707.5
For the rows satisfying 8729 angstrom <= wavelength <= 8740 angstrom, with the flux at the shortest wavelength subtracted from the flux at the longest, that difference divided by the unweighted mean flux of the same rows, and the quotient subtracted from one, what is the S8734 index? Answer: 1.00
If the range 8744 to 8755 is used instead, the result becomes 1.03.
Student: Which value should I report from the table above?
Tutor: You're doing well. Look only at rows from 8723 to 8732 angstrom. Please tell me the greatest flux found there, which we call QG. 13.9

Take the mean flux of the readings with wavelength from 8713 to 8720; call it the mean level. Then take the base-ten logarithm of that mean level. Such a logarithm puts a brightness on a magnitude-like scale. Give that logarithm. 1.083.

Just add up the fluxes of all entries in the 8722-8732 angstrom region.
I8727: 81.0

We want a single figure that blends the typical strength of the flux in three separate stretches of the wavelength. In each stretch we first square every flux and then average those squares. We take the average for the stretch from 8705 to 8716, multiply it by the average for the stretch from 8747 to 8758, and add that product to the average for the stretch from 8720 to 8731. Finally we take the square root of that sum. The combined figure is 137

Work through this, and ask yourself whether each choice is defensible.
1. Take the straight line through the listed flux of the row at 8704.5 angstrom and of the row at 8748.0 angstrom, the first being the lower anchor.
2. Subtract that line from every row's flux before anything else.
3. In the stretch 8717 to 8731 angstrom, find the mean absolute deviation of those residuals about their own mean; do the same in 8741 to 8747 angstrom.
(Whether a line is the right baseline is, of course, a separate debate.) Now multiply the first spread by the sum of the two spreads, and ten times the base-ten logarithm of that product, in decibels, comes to 4.1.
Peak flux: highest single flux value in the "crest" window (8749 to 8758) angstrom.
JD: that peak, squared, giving 180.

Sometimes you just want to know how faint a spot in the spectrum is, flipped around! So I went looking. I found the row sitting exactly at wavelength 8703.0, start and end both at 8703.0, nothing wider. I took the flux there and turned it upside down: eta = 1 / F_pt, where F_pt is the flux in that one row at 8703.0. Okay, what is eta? 0.083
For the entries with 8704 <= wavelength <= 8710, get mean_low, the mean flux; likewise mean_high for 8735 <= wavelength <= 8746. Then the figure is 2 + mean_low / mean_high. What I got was 3.01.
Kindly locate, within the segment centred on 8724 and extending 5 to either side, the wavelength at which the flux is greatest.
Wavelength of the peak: 8727.0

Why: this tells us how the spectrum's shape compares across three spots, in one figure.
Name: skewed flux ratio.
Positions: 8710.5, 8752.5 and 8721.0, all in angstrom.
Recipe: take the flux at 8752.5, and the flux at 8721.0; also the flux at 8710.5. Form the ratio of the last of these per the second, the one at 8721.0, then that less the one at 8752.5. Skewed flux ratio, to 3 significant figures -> -11.5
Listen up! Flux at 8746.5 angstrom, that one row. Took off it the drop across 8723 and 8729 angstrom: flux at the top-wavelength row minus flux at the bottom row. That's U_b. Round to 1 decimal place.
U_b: 12.4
